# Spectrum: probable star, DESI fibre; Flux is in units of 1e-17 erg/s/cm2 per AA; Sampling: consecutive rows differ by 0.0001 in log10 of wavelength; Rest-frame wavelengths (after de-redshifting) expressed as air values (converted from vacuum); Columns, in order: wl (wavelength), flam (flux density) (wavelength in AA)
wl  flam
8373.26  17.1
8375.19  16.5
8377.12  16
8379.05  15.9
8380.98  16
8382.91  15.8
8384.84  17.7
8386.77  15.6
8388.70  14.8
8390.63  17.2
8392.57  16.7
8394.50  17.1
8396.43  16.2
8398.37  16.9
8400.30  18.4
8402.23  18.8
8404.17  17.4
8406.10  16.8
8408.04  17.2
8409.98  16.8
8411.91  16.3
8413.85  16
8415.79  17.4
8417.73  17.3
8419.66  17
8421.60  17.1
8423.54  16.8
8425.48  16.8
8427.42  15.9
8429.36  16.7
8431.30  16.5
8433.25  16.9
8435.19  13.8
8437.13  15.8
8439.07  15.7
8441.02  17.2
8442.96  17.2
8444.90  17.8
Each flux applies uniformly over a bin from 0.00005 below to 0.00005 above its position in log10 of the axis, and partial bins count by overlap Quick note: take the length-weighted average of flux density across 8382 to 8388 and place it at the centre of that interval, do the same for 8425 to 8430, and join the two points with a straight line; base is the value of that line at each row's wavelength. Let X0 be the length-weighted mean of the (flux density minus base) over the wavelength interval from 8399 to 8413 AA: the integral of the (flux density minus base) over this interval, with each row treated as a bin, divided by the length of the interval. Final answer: 1.0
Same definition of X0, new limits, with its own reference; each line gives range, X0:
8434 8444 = -0.5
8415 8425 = 0.7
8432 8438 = -0.9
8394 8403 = 1.1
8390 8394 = 0.6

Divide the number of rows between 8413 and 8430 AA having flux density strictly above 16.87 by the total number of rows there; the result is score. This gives 0.44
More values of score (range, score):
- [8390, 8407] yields 0.67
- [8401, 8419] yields 0.56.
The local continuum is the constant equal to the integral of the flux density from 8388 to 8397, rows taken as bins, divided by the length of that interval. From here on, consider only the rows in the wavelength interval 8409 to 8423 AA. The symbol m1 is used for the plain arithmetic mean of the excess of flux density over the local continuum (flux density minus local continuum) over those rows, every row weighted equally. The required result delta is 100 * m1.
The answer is 39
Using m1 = 0.39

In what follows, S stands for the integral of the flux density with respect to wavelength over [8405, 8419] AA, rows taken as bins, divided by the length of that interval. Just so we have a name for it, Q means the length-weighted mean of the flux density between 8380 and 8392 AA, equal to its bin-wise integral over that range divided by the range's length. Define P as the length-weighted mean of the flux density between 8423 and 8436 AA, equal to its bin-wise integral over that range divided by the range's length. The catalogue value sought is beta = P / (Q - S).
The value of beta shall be -25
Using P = 16.2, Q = 16.2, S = 16.8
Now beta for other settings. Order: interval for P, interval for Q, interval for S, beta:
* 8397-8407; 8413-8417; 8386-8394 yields 30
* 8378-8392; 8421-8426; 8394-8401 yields -75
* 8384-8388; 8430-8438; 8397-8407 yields -9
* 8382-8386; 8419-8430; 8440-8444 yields -34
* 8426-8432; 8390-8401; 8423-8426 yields 68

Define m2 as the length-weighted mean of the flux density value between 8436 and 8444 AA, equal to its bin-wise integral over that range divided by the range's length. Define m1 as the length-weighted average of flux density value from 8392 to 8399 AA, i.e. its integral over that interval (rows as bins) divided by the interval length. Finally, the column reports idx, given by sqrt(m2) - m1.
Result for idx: -12.7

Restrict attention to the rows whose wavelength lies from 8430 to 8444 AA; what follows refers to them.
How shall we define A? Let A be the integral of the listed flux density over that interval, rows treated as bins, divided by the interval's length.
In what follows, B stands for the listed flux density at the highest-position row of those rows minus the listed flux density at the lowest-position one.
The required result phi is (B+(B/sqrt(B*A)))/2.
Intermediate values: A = 16.2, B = 0.7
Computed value 0.45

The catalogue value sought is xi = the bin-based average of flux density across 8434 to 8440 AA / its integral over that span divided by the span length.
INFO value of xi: 15.2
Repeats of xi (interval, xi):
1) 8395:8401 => 17.1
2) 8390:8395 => 17.0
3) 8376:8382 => 16.0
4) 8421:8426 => 16.9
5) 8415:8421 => 17.2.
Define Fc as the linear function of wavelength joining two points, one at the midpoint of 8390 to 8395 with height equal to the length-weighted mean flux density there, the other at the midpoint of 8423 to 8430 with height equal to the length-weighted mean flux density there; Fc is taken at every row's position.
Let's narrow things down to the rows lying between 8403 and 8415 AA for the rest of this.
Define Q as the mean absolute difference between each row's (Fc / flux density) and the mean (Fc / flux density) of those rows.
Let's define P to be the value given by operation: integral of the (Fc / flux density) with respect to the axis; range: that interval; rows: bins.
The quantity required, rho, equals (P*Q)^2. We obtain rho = 0.1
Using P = 12.0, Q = 0.02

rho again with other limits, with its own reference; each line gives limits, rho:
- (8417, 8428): 0.0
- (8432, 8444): 0.7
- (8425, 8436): 0.4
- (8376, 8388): 0.2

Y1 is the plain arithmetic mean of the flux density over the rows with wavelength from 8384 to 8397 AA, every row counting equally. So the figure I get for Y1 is 16.5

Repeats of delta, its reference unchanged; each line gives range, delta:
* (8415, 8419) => 89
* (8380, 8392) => -27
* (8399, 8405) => 174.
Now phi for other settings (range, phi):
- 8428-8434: 0.15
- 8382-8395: 0.79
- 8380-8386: 1.01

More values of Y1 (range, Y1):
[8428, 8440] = 15.9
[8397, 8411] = 17.5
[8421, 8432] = 16.6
